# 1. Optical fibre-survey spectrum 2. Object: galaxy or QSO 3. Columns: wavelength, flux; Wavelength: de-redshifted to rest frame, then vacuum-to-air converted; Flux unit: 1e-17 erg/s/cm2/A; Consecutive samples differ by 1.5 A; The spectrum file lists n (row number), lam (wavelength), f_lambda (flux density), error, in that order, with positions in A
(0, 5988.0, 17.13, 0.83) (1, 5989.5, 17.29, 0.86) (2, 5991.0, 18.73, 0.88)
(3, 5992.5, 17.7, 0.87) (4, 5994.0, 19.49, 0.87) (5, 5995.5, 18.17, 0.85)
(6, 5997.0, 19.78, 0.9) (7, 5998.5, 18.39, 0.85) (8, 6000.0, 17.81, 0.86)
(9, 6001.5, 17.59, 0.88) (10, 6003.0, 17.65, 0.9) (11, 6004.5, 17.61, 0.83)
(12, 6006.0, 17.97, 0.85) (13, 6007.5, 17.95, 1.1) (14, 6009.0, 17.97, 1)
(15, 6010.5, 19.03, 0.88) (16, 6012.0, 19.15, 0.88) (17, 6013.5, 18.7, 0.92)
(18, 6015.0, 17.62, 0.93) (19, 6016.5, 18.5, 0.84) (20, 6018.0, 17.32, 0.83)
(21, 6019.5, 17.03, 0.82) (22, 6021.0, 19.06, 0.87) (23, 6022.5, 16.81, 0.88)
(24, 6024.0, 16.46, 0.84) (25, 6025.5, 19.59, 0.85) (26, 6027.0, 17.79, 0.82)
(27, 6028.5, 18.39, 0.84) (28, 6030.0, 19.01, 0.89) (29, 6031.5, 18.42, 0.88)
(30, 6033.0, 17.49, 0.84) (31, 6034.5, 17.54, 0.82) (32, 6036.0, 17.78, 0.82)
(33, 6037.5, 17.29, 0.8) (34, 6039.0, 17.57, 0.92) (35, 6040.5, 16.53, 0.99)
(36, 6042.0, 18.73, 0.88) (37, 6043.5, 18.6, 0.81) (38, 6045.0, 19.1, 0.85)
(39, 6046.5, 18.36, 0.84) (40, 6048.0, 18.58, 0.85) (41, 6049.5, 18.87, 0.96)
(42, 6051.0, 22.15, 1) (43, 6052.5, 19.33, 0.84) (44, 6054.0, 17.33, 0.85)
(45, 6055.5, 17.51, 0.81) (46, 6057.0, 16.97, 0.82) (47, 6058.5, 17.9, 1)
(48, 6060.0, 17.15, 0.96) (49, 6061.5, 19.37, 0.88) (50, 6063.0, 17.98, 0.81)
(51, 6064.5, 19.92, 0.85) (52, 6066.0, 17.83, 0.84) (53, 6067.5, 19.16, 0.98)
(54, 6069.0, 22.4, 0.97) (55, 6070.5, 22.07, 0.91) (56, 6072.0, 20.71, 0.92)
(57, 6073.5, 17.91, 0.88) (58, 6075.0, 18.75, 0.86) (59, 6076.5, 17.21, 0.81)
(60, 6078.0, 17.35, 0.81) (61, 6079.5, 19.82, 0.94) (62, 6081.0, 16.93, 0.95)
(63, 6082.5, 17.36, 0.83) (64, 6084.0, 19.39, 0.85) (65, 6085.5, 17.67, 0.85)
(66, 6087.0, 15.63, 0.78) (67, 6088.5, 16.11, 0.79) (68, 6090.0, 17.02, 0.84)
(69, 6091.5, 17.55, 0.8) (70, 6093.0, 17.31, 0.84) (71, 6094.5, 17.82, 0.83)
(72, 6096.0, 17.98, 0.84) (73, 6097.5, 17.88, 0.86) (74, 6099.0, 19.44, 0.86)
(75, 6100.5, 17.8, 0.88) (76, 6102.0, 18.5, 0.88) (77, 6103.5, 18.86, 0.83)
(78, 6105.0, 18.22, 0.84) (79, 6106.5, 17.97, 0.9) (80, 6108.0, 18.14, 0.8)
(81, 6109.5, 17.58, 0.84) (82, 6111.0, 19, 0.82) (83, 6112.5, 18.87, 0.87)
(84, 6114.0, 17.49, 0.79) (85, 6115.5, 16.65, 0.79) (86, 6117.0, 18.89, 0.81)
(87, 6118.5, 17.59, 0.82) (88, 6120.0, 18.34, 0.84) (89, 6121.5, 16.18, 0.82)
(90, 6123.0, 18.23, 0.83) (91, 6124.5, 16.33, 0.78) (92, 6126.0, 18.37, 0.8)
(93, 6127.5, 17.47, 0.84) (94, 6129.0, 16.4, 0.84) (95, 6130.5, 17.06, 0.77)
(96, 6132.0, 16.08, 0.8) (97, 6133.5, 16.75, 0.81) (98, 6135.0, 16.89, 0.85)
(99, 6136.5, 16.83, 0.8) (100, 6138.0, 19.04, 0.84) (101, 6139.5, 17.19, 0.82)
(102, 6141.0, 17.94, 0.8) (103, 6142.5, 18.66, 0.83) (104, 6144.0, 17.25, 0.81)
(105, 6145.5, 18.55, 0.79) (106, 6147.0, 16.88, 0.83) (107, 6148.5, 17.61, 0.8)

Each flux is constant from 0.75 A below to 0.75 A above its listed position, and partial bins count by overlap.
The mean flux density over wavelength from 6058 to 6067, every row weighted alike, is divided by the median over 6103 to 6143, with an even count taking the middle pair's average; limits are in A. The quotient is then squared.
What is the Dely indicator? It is 1.09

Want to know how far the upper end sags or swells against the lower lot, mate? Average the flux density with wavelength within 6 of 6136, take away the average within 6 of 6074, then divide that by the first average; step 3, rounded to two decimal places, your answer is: -0.13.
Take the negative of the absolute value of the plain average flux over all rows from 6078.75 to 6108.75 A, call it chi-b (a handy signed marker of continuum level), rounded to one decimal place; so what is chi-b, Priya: -17.9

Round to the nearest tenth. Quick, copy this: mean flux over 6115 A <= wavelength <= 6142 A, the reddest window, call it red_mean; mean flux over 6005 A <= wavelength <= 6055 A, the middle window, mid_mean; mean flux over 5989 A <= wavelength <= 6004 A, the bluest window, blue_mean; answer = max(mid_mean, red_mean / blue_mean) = 18.2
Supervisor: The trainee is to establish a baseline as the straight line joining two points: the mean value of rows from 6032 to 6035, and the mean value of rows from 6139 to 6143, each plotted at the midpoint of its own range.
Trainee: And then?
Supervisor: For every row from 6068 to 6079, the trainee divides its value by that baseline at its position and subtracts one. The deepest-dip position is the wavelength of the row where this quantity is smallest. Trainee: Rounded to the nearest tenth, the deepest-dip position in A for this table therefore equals 6076.5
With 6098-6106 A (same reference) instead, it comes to 6100.5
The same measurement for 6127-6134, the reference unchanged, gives 6132.0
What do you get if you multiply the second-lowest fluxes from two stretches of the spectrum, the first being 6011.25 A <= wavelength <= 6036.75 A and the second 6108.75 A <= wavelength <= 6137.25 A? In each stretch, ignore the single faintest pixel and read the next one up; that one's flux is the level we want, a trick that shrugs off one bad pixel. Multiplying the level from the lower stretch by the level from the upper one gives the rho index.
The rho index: 272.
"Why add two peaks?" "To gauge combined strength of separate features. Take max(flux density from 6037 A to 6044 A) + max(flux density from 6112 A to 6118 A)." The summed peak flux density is 37.6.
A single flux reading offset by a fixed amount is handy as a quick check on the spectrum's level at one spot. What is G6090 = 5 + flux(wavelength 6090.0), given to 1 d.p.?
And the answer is 22.0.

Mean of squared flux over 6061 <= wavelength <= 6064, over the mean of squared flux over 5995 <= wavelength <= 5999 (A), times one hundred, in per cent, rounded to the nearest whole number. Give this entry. 99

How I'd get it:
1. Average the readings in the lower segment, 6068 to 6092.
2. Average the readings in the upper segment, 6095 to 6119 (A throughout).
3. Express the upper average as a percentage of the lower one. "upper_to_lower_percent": 99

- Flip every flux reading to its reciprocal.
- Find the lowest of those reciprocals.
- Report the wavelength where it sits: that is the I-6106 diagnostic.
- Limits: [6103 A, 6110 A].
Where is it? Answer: 6103.5 A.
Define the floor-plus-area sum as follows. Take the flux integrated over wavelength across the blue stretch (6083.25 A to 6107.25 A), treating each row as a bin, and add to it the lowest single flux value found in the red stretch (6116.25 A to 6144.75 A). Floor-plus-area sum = 444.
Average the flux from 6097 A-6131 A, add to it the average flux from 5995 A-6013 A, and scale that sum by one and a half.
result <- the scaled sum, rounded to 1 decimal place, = 54.2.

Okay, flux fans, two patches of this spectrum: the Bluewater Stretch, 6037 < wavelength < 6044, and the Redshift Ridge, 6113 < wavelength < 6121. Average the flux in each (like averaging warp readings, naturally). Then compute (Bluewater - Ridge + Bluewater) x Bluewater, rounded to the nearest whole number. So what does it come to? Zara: 314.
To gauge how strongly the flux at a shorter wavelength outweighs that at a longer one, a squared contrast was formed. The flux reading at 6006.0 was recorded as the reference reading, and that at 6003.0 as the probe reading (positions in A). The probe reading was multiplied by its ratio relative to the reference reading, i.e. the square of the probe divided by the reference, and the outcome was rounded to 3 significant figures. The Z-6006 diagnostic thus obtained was 17.3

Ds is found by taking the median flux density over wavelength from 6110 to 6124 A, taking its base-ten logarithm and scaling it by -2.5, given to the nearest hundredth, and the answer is -3.15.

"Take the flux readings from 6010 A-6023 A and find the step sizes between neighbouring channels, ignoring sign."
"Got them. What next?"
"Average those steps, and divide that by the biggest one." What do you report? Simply 0.460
